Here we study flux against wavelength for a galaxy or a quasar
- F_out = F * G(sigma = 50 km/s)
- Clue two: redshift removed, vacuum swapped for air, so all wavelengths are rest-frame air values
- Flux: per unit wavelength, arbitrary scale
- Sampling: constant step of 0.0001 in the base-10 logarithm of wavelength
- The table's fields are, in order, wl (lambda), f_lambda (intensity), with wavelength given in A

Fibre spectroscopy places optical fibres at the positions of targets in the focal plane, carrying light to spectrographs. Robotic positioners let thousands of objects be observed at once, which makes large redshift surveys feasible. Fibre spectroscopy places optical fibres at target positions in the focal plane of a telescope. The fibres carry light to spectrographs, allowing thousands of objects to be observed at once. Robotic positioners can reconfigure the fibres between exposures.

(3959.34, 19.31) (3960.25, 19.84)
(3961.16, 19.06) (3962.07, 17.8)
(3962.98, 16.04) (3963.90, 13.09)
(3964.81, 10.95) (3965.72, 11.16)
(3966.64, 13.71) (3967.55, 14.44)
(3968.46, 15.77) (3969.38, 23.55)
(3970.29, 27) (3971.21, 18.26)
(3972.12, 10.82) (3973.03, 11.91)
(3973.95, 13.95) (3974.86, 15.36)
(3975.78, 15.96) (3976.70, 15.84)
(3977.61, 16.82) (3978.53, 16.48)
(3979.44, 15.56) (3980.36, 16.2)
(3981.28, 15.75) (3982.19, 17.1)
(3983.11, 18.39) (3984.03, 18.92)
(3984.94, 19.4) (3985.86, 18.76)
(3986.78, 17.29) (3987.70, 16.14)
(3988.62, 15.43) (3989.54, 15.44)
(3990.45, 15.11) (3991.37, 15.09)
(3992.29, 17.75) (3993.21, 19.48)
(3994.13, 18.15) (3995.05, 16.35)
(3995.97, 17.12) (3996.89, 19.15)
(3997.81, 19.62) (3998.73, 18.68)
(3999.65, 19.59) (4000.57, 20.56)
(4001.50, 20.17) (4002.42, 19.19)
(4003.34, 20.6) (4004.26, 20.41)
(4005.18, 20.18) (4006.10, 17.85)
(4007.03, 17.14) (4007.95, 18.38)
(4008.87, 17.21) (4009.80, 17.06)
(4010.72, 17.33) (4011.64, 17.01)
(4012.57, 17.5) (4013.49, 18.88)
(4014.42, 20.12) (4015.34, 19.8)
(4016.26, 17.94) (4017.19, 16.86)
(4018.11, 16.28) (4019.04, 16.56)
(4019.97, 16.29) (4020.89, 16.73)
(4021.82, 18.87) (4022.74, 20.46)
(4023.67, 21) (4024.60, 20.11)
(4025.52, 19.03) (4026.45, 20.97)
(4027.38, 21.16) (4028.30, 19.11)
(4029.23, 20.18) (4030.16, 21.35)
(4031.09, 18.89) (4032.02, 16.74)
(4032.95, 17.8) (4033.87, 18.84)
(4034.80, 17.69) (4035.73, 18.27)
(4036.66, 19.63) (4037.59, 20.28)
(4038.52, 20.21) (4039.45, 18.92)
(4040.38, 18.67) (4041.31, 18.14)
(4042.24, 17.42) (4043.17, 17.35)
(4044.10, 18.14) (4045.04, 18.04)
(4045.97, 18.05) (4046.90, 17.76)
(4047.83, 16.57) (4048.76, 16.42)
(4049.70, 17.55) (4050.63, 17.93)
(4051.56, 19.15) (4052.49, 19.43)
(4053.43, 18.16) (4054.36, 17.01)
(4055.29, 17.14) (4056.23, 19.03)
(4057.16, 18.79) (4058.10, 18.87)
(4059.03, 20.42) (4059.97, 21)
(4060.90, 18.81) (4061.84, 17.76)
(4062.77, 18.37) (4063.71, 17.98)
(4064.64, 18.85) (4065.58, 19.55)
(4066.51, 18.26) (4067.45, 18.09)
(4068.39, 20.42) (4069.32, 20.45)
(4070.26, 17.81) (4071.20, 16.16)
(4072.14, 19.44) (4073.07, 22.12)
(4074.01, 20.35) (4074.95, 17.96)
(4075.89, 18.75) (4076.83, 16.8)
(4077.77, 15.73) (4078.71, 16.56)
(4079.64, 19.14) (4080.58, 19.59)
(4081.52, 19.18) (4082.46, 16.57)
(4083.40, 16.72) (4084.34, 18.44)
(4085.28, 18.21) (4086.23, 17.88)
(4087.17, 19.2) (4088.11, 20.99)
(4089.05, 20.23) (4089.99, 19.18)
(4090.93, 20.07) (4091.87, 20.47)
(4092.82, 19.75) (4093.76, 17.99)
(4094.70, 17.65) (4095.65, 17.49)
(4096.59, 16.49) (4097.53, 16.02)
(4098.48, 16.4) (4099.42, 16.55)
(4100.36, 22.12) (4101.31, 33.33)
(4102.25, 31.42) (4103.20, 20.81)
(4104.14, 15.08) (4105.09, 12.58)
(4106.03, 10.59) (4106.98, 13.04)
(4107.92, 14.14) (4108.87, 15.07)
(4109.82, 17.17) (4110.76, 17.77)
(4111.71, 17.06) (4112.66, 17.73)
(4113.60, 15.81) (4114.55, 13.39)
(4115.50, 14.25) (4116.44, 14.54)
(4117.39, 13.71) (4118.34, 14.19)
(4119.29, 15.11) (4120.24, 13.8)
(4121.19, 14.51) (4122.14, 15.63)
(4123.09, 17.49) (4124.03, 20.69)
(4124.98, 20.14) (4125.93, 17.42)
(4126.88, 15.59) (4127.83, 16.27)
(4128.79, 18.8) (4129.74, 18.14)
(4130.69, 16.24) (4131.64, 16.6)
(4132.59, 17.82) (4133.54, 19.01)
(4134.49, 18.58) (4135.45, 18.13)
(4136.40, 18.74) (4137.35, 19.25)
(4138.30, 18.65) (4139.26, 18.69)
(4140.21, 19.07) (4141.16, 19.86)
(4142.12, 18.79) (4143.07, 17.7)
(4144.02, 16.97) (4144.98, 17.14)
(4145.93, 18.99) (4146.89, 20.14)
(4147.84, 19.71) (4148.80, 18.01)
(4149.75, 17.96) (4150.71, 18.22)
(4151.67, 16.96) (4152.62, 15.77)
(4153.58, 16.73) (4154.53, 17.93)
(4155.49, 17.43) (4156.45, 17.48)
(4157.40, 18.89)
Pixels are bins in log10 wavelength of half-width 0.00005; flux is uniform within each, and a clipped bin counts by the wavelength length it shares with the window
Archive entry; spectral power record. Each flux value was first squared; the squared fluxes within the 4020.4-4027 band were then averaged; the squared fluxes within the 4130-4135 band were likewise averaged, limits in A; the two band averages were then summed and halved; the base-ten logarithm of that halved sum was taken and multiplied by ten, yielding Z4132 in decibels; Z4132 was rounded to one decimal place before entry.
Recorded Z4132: 25.4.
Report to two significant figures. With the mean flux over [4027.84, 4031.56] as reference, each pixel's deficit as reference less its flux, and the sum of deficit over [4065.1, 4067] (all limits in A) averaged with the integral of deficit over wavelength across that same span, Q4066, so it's 1.9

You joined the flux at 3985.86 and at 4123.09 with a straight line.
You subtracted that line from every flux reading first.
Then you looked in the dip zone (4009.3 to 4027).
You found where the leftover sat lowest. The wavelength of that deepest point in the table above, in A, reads 4018.11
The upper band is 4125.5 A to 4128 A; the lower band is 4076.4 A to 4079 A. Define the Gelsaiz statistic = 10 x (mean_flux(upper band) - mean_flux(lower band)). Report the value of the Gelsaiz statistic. 1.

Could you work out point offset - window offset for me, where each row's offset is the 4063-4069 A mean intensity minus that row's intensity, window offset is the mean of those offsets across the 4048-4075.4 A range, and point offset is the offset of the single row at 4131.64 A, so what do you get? 2.1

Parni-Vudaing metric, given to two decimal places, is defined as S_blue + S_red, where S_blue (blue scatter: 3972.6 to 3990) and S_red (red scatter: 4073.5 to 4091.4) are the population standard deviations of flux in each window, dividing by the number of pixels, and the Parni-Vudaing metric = 3.19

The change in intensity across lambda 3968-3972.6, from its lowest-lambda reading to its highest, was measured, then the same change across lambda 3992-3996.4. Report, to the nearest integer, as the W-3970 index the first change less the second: -4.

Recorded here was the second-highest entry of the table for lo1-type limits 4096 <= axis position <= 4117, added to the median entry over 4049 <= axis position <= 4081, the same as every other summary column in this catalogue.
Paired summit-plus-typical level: 50.2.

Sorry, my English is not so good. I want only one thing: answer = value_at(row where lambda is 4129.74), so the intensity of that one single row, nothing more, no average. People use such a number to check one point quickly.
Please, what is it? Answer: 18.14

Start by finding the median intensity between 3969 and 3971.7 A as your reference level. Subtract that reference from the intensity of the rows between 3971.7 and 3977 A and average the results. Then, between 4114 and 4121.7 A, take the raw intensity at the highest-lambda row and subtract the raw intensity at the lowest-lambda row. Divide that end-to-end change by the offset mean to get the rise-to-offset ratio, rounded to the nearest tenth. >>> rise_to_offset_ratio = -0.1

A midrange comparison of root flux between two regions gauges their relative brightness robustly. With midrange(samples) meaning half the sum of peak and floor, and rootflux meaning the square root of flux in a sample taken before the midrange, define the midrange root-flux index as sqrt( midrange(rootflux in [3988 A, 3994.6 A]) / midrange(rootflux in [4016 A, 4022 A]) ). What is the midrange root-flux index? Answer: 1.00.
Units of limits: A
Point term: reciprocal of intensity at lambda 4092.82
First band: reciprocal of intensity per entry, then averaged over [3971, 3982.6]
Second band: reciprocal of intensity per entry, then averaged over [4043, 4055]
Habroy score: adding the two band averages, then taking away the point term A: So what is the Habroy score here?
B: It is 0.072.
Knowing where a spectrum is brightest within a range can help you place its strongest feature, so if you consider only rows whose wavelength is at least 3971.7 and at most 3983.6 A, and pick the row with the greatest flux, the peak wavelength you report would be 3983.11 A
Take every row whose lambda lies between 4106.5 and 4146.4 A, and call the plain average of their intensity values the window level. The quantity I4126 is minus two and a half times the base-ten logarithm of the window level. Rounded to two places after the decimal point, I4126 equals -3.07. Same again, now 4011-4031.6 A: -3.19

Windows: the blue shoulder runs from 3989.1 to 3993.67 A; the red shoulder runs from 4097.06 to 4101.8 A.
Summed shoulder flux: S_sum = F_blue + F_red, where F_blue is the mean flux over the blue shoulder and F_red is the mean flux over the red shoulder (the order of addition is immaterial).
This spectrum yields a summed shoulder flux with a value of 37.5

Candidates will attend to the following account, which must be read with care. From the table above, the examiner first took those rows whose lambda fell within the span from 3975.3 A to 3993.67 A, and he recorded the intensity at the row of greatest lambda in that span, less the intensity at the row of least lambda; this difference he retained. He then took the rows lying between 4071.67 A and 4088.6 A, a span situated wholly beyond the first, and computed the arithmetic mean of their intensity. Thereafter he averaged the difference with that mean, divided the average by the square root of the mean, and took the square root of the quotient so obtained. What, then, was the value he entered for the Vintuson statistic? 1.60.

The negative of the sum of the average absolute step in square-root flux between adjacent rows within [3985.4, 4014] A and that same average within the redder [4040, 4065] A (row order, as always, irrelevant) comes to -0.197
